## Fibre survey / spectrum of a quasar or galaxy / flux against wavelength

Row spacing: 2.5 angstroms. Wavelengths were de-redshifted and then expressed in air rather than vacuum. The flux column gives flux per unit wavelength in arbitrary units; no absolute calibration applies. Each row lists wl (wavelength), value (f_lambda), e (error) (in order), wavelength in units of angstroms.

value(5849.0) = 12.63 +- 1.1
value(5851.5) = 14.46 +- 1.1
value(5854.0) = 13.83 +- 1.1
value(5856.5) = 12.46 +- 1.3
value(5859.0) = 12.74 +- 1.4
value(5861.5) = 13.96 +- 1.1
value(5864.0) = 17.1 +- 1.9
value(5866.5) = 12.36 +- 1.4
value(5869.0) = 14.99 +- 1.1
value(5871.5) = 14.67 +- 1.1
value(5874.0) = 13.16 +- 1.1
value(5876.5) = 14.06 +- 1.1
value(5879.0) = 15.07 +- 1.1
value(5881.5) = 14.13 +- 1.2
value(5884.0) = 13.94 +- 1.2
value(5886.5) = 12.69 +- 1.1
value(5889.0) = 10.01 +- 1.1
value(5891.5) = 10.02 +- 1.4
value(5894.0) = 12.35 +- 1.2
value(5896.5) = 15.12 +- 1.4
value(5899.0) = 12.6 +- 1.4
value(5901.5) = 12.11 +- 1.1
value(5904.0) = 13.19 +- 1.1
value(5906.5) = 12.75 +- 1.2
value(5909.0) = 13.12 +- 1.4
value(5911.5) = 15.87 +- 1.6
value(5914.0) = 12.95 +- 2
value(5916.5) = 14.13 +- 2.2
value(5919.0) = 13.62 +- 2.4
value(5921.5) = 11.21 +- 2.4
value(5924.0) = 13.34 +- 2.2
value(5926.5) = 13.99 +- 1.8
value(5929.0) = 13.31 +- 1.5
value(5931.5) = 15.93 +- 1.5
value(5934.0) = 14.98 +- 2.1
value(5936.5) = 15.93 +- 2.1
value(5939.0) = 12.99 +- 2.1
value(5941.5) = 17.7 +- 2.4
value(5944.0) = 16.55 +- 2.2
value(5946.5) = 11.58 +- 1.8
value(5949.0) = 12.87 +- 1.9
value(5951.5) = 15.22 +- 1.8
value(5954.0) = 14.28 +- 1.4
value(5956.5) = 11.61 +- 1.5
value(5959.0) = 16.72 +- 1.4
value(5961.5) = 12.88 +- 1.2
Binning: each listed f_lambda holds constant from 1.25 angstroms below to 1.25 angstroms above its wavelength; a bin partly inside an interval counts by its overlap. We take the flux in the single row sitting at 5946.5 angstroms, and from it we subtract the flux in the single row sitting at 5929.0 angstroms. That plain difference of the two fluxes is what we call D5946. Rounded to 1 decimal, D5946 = -1.7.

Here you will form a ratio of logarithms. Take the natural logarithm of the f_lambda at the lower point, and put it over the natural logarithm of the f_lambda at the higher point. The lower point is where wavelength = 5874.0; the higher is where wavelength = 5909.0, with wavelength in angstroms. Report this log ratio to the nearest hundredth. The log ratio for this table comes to 1.00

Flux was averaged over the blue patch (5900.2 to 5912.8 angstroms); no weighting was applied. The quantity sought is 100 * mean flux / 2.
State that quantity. 670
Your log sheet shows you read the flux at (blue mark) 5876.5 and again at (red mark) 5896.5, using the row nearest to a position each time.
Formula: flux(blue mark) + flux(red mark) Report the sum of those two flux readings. 29.2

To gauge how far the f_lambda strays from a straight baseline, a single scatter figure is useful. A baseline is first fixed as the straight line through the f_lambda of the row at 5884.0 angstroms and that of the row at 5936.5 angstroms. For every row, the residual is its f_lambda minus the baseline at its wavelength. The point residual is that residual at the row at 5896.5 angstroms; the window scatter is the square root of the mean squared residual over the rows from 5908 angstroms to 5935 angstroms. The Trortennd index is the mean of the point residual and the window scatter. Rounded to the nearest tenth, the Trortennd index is 1.3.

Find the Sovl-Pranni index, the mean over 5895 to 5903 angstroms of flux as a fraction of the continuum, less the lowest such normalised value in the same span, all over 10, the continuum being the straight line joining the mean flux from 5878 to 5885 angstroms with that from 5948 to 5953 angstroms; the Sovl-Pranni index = 0.008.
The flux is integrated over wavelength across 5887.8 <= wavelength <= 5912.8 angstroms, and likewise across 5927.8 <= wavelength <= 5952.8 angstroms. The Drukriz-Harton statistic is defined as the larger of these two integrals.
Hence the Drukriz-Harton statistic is 368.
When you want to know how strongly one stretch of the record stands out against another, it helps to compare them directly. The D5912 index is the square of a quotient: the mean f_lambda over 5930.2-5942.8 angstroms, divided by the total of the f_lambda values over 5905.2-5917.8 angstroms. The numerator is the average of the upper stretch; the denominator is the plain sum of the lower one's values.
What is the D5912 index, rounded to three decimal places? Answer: 0.051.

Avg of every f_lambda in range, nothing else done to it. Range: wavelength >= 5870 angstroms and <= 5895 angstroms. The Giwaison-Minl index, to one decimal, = 13.0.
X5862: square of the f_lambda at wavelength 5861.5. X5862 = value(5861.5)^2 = 195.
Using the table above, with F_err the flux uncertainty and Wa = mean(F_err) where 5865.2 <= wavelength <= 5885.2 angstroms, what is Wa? 1.16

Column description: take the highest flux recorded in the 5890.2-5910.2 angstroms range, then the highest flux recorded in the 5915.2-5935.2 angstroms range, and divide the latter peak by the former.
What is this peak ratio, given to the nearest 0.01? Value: 1.05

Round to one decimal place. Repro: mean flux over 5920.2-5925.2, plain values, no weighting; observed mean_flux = 12.3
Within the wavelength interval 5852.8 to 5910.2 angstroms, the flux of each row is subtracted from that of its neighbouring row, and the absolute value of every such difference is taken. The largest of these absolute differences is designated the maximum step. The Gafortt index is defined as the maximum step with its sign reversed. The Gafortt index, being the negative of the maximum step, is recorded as -4.74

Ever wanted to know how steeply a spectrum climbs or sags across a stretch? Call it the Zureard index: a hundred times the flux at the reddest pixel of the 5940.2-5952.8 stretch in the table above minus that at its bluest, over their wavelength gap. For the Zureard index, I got -25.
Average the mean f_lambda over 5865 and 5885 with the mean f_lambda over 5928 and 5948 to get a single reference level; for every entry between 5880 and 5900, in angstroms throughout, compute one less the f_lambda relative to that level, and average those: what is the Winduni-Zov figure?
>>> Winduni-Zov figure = 0.13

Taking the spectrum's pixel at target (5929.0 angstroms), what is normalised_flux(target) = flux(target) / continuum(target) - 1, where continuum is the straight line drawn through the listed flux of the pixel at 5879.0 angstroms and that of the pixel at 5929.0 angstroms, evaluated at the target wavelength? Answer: 0.000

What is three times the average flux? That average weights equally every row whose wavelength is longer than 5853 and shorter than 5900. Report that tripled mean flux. 40.3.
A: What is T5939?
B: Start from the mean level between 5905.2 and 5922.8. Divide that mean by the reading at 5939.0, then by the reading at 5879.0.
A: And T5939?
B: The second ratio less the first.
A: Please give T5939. -0.14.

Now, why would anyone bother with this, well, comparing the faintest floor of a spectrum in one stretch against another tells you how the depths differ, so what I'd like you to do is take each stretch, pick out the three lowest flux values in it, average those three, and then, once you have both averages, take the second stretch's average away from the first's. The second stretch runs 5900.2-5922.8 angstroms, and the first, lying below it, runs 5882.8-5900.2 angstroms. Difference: -1.2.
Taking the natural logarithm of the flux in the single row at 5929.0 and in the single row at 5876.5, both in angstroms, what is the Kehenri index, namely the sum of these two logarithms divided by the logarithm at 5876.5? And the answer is 1.979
